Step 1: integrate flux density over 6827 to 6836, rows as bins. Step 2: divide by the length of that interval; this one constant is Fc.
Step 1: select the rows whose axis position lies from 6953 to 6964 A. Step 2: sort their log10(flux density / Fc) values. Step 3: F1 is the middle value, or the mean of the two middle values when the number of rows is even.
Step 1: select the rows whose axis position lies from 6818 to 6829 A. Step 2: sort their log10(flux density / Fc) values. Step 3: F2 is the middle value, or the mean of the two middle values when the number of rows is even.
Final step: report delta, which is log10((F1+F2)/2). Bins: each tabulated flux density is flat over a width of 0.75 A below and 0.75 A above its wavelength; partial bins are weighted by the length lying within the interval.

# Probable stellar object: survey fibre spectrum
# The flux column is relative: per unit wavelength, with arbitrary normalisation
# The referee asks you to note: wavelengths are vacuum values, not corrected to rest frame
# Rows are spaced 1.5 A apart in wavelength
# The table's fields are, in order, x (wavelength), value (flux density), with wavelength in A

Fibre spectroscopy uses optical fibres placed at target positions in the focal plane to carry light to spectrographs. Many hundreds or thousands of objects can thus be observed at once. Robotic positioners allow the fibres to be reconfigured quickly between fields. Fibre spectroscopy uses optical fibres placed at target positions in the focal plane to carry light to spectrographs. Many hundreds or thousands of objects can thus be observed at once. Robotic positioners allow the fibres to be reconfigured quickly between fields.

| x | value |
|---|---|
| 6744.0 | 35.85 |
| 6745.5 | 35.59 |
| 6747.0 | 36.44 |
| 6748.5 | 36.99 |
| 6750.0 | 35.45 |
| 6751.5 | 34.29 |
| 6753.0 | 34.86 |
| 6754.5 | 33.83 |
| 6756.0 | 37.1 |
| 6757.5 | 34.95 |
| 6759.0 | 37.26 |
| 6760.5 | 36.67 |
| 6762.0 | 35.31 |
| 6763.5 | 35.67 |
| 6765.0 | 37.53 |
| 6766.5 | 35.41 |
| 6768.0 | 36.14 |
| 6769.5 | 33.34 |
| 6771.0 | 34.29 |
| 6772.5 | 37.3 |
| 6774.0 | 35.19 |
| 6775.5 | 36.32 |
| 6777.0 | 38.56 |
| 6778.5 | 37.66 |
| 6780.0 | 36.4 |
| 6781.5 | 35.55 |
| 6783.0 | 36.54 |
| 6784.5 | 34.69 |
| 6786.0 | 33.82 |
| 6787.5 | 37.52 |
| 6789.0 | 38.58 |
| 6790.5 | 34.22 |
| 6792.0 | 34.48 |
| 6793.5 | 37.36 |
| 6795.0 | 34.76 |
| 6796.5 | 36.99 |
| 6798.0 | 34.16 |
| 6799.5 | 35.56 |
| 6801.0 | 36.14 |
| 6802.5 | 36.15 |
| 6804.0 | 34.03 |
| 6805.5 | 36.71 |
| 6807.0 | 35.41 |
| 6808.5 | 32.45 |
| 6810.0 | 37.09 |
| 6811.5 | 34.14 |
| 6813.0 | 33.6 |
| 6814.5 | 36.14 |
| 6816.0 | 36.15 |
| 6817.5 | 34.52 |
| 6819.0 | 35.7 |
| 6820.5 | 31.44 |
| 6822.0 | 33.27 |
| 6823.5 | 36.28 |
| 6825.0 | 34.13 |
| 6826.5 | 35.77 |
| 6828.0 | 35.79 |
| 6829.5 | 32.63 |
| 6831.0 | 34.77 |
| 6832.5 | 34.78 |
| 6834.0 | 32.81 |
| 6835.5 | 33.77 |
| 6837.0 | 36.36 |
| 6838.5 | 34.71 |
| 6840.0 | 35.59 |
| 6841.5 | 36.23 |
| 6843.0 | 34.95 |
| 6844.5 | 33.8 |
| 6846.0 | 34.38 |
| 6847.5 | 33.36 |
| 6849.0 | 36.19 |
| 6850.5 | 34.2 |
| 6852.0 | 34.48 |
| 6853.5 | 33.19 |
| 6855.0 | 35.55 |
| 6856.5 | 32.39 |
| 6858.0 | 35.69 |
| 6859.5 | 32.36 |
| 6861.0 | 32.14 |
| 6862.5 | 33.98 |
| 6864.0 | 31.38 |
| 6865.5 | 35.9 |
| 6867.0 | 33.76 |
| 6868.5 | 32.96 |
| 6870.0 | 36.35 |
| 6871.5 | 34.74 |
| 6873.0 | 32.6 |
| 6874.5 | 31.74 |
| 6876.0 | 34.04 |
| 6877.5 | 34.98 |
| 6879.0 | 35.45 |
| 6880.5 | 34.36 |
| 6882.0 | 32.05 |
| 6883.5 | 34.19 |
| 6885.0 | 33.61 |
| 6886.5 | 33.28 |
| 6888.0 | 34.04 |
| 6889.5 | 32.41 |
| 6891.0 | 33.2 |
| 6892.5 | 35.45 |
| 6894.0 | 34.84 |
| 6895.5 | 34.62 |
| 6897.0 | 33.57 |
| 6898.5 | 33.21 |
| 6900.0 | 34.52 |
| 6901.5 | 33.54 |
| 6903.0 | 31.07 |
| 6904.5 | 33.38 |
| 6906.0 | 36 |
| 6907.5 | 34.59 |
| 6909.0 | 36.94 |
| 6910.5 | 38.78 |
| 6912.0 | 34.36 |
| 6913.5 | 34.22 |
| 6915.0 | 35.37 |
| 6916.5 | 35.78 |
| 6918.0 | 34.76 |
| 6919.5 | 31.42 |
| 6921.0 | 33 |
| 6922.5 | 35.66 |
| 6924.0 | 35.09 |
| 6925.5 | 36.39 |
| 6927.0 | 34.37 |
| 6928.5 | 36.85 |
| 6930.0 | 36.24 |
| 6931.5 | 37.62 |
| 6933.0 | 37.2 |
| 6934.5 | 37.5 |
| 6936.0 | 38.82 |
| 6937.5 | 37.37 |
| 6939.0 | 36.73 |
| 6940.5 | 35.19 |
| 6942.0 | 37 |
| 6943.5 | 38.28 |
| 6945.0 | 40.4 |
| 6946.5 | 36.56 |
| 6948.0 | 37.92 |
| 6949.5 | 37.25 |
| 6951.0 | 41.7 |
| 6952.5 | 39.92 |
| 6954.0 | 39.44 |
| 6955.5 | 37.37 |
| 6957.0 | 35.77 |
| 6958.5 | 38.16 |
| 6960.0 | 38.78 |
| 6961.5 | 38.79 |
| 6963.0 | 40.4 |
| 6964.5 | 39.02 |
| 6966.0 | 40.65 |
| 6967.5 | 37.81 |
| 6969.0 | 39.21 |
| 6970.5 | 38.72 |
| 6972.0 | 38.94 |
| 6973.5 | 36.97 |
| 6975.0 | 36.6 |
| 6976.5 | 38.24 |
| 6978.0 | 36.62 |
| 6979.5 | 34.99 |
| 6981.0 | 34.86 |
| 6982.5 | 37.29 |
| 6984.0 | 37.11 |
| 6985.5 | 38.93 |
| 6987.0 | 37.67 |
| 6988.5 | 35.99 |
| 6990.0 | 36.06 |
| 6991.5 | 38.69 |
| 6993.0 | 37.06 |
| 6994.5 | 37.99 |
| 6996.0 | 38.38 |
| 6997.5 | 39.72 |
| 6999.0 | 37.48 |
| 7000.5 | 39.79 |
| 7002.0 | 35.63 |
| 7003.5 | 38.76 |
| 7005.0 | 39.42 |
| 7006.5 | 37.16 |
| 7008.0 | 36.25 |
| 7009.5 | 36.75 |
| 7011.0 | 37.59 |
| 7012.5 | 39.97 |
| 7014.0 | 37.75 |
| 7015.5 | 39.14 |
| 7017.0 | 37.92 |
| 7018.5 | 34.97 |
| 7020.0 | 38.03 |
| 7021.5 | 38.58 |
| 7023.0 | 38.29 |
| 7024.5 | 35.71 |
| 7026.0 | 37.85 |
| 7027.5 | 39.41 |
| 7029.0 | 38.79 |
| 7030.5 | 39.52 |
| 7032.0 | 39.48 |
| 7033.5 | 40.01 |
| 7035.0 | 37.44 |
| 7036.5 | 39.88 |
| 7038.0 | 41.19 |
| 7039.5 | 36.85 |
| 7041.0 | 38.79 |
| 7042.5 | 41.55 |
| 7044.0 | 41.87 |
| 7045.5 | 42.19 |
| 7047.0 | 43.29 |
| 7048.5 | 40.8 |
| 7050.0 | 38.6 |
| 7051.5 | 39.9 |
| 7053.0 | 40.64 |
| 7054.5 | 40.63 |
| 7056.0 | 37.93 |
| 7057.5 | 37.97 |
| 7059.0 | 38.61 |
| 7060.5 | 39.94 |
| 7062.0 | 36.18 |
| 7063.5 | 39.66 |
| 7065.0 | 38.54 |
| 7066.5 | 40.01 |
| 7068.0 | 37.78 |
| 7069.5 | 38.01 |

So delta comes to -1.43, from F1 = 0.055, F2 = 0.02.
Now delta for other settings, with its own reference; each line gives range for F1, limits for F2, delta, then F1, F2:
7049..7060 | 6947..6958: -1.31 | 0.053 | 0.05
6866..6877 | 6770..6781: -1.94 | -0.005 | 0.03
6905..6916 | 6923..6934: -1.67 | 0.015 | 0.03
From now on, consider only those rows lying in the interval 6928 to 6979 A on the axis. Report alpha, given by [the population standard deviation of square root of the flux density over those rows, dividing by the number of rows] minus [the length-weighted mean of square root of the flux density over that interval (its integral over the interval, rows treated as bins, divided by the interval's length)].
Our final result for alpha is -6.05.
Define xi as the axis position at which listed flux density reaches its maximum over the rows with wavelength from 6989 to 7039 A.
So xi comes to 7038.0 A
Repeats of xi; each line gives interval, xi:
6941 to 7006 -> 6951.0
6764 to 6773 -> 6765.0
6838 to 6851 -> 6841.5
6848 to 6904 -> 6870.0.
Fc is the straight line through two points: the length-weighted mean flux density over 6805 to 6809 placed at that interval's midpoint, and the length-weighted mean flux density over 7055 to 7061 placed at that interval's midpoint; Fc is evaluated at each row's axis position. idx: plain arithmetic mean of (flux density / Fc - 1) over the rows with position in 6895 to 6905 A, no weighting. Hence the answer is -0.08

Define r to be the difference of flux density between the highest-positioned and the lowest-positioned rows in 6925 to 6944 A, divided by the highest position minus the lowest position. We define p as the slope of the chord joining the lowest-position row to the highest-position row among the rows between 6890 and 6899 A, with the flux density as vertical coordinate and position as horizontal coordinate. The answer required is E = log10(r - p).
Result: -0.98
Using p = 0.001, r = 0.105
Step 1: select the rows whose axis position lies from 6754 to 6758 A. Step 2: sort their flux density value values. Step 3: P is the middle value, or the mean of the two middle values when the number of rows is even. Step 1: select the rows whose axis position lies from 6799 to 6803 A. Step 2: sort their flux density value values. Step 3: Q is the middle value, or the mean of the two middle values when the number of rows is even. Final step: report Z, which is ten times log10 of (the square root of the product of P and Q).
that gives 15.5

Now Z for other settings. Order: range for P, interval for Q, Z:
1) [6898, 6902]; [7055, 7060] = 15.5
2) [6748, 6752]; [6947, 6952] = 15.6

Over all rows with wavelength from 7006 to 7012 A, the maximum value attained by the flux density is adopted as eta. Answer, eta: 37.59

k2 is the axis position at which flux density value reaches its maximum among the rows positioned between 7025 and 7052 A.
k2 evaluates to 7047.0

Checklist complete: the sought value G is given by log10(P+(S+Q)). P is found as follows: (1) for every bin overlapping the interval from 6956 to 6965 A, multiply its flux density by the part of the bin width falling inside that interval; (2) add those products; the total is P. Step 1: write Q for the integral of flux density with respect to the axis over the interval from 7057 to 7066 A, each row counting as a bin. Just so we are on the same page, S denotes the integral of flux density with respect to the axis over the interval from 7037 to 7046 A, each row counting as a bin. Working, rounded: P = 346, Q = 347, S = 363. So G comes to 3.02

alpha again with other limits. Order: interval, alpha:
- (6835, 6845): -5.84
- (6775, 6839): -5.80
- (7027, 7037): -6.20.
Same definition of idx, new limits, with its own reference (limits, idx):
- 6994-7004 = 0.01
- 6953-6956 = 0.04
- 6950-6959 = 0.04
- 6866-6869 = -0.07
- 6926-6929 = -0.03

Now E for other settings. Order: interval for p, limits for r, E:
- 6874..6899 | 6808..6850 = -1.51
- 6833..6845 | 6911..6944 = -1.52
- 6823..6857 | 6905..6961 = -0.77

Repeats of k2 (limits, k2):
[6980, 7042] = 7038.0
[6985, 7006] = 7000.5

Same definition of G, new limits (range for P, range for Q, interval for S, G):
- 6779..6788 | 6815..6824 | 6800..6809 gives 2.98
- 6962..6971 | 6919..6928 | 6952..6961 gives 3.00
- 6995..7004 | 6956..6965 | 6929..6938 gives 3.01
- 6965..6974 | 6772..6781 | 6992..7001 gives 3.01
